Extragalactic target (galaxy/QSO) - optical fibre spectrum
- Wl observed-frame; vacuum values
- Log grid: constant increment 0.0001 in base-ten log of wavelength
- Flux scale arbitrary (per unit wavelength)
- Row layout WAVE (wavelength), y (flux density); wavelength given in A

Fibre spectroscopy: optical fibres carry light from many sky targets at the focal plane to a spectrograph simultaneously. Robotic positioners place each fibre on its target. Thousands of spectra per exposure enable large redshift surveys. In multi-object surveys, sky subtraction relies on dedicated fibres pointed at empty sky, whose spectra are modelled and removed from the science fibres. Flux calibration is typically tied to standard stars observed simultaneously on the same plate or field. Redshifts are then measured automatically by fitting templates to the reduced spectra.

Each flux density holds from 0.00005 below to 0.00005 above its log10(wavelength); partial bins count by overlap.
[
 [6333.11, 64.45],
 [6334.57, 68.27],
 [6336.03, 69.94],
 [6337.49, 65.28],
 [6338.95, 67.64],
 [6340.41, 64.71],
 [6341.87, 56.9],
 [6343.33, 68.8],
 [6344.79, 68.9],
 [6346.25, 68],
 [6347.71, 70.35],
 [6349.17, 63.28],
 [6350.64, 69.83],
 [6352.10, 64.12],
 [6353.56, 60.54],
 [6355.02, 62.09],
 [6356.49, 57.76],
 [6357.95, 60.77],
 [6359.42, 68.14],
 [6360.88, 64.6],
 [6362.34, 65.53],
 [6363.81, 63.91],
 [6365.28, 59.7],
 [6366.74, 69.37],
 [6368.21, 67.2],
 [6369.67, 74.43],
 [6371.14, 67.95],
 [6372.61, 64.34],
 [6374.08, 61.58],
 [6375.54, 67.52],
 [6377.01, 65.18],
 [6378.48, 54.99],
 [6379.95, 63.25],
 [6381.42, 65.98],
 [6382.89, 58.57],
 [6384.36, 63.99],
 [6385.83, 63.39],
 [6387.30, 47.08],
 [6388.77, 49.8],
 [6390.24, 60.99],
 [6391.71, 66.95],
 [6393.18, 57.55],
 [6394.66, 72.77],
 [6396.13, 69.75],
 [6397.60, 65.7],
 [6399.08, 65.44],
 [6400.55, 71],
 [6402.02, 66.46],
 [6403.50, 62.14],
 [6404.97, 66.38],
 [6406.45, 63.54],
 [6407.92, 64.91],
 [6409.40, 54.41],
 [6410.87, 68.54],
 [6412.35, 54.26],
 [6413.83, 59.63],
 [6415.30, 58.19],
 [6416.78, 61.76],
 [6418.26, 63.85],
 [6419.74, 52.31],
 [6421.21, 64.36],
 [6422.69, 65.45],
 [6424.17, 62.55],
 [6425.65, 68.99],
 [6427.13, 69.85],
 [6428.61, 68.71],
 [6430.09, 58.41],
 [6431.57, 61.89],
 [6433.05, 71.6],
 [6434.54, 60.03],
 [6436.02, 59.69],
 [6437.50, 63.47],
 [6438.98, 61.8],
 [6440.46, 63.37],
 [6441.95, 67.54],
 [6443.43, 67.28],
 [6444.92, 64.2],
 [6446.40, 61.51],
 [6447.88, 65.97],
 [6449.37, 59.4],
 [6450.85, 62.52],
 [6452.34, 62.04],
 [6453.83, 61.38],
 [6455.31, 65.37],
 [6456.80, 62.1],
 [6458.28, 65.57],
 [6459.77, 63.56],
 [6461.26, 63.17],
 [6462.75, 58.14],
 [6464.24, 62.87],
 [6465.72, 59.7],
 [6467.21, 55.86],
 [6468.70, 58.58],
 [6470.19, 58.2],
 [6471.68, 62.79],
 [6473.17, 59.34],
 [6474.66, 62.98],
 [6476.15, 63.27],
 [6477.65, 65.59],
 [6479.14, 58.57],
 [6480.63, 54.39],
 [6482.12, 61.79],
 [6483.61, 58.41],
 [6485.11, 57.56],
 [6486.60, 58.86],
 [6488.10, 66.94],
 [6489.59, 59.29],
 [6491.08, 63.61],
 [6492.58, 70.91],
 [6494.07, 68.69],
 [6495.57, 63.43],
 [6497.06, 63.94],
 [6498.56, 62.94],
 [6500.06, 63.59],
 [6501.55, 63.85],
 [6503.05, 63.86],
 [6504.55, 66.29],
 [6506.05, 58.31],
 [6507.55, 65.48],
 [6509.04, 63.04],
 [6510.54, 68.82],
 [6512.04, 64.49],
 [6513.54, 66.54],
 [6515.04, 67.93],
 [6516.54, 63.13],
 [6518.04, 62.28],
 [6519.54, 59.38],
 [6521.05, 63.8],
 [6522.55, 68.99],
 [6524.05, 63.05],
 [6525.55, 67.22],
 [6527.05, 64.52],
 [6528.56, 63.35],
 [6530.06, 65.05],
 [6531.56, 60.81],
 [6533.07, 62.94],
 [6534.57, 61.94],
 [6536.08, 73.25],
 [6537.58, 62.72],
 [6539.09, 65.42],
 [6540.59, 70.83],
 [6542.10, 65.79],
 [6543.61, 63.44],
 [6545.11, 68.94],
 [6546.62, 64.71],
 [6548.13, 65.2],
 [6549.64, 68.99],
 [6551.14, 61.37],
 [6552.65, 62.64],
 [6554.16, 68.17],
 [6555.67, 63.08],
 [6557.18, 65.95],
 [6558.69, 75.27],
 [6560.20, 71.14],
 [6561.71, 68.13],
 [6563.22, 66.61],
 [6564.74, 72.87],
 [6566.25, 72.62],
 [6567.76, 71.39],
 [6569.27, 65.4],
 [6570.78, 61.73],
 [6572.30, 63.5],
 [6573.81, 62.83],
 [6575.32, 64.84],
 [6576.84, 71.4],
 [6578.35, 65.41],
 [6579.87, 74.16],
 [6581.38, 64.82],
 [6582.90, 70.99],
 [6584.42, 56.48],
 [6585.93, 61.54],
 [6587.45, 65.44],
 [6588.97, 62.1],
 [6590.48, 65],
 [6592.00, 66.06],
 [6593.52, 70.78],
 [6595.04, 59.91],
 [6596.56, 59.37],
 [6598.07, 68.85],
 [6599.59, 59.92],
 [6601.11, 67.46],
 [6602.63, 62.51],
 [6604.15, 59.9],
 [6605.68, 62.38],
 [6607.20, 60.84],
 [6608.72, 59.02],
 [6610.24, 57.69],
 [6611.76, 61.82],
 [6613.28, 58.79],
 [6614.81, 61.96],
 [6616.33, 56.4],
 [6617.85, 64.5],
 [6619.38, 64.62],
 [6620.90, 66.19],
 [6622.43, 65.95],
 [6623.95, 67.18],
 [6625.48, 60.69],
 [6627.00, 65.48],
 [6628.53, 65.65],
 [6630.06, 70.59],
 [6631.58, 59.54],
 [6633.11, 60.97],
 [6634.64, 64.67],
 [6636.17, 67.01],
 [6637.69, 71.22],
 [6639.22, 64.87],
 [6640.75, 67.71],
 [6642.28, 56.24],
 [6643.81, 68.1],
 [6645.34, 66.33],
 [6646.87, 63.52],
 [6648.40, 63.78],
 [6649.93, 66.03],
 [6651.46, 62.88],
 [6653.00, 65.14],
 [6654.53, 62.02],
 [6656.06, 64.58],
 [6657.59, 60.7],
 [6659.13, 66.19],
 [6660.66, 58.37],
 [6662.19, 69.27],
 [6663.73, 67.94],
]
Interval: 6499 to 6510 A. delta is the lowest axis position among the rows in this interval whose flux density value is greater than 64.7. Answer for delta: 6504.55 A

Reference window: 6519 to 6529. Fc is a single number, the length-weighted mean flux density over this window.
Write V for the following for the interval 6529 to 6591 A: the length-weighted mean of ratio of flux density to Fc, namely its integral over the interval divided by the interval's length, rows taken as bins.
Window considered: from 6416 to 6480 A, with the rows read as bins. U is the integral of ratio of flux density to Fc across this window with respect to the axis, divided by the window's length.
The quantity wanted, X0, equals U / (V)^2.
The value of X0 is 0.92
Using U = 0.97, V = 1.028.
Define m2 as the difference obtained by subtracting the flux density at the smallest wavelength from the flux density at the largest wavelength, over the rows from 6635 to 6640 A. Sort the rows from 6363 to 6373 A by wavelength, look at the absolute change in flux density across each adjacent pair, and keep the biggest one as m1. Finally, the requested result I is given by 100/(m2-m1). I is -8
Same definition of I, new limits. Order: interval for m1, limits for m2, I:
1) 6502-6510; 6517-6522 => -15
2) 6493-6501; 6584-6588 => 27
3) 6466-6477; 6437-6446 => -26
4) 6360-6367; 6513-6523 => -14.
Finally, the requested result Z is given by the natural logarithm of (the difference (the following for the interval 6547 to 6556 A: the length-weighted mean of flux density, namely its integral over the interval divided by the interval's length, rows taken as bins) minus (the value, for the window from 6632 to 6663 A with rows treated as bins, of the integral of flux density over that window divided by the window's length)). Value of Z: -0.6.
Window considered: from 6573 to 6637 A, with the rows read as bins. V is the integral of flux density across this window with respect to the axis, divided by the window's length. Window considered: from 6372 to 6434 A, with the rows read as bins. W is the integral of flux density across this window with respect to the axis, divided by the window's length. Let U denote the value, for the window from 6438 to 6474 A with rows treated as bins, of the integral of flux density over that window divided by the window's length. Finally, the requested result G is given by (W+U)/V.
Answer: 1.96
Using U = 62.2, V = 63.9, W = 62.9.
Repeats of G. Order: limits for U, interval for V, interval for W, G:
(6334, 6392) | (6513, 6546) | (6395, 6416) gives 1.96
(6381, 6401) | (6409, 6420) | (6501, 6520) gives 2.13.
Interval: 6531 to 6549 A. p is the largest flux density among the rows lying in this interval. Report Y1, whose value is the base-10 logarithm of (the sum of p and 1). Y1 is 1.87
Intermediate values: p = 73.25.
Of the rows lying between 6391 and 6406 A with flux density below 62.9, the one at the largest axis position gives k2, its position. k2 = 6403.50 A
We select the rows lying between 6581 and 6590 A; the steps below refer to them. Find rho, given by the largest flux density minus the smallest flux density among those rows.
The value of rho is 15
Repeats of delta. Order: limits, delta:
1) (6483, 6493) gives 6488.10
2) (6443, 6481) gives 6443.43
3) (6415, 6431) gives 6422.69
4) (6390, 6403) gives 6391.71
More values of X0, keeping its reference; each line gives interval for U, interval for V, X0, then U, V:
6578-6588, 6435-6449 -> 1.04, 1.02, 0.989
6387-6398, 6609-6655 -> 0.98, 0.96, 0.992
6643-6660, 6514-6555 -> 0.98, 1.00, 1.010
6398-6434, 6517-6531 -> 1.00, 0.99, 0.995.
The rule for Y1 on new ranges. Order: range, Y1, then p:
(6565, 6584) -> 1.88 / 74.16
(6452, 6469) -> 1.82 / 65.57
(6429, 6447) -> 1.86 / 71.6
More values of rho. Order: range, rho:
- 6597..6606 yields 9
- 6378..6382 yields 11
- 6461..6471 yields 7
